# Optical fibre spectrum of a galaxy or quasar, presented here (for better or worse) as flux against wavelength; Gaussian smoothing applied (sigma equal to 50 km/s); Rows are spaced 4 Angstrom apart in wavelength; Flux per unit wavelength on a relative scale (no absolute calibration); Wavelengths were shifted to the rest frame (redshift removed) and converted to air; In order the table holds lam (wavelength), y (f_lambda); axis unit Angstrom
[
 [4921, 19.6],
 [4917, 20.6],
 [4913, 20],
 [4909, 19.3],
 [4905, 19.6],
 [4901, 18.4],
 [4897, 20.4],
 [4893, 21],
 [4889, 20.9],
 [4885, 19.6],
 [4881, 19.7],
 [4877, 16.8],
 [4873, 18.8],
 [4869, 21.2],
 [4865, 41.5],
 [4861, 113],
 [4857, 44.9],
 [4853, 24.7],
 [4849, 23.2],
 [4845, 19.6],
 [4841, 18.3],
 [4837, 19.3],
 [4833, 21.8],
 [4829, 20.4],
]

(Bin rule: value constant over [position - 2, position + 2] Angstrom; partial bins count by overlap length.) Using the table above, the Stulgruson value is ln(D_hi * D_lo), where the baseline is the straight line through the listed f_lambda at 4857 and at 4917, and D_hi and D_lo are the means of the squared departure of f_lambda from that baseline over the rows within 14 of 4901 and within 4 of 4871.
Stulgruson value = 10.0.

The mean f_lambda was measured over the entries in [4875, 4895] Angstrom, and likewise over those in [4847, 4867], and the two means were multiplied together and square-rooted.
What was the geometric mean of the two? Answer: 31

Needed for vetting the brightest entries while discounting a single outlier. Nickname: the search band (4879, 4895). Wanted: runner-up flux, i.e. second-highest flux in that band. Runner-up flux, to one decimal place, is 20.9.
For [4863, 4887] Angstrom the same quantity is 21.2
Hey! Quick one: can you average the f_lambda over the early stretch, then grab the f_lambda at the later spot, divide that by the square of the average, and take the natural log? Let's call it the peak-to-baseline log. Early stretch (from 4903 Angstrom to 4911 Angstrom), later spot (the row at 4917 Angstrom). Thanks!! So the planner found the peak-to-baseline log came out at -2.9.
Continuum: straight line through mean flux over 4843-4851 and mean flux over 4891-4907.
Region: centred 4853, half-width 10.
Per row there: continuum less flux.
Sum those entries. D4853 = -119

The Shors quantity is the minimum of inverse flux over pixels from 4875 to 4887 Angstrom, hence 0.051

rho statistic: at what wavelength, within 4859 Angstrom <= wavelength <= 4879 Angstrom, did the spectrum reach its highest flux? 4861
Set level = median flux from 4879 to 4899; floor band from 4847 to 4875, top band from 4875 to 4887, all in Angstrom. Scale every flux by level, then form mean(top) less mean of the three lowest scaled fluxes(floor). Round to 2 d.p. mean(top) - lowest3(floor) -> -0.12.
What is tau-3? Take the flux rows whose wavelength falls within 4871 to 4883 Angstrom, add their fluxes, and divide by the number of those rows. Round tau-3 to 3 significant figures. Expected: 18.4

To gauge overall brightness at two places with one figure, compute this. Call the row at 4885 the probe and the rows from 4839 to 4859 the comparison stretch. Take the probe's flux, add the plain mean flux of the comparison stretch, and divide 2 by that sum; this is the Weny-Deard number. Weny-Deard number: 0.044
